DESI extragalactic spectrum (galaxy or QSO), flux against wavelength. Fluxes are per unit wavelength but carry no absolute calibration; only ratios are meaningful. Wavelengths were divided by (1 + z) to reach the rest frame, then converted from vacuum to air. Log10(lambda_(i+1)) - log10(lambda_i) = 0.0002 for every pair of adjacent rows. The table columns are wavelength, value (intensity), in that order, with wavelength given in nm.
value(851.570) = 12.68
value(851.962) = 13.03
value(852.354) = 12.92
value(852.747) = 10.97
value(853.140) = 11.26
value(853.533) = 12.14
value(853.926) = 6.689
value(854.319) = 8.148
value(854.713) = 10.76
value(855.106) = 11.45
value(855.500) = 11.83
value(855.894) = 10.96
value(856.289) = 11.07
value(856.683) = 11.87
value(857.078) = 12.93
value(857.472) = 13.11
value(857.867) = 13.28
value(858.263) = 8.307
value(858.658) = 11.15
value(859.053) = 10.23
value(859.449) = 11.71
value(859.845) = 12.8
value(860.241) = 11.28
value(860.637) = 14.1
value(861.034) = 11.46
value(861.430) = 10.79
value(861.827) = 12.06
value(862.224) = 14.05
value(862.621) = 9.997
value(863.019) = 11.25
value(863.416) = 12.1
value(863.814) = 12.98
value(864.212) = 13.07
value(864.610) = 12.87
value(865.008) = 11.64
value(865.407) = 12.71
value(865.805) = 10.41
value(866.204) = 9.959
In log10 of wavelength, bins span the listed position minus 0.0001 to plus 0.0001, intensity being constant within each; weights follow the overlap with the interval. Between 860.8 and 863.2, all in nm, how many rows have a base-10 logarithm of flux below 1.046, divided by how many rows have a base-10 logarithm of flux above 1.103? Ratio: 2.0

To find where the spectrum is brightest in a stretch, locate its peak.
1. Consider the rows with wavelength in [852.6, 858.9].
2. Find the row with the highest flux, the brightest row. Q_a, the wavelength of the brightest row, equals 857.867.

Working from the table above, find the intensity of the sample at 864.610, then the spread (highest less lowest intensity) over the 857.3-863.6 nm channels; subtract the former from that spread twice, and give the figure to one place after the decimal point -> -19.9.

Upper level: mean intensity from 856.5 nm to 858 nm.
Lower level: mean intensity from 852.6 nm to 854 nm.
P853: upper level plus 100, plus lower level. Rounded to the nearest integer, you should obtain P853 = 123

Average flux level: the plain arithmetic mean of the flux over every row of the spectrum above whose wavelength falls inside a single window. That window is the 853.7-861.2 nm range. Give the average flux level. 11.2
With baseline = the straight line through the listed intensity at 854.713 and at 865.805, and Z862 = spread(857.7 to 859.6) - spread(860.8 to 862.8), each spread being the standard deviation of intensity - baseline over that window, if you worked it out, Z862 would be 0.3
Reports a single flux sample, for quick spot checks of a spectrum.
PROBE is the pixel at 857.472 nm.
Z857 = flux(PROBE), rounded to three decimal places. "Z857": 13.110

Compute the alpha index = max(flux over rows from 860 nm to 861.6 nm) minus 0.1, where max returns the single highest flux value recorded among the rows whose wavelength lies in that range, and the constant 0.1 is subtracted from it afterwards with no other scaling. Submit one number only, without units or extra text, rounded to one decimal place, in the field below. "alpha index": 14.0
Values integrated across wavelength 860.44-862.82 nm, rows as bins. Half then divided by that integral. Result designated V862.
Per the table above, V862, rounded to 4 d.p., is 0.0174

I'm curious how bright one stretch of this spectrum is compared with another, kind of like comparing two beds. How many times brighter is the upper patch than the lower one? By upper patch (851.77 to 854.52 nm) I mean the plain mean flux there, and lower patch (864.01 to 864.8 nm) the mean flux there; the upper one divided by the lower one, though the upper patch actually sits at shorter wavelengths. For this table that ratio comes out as 0.83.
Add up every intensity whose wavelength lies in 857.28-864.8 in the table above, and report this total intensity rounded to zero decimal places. 227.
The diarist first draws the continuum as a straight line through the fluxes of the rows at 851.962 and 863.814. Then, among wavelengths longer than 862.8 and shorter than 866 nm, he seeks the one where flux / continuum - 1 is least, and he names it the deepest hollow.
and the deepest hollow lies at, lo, 865.805 nm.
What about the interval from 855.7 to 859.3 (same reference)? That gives 858.263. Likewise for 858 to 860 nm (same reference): 858.263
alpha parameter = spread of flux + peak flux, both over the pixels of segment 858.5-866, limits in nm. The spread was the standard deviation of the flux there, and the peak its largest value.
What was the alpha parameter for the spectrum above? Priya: 15.3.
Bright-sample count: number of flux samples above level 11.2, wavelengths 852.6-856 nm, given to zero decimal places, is 4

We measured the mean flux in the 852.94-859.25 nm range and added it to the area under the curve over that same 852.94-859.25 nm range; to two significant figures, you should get 80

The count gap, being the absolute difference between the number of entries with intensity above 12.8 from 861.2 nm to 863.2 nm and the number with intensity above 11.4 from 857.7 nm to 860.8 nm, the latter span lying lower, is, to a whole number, 3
